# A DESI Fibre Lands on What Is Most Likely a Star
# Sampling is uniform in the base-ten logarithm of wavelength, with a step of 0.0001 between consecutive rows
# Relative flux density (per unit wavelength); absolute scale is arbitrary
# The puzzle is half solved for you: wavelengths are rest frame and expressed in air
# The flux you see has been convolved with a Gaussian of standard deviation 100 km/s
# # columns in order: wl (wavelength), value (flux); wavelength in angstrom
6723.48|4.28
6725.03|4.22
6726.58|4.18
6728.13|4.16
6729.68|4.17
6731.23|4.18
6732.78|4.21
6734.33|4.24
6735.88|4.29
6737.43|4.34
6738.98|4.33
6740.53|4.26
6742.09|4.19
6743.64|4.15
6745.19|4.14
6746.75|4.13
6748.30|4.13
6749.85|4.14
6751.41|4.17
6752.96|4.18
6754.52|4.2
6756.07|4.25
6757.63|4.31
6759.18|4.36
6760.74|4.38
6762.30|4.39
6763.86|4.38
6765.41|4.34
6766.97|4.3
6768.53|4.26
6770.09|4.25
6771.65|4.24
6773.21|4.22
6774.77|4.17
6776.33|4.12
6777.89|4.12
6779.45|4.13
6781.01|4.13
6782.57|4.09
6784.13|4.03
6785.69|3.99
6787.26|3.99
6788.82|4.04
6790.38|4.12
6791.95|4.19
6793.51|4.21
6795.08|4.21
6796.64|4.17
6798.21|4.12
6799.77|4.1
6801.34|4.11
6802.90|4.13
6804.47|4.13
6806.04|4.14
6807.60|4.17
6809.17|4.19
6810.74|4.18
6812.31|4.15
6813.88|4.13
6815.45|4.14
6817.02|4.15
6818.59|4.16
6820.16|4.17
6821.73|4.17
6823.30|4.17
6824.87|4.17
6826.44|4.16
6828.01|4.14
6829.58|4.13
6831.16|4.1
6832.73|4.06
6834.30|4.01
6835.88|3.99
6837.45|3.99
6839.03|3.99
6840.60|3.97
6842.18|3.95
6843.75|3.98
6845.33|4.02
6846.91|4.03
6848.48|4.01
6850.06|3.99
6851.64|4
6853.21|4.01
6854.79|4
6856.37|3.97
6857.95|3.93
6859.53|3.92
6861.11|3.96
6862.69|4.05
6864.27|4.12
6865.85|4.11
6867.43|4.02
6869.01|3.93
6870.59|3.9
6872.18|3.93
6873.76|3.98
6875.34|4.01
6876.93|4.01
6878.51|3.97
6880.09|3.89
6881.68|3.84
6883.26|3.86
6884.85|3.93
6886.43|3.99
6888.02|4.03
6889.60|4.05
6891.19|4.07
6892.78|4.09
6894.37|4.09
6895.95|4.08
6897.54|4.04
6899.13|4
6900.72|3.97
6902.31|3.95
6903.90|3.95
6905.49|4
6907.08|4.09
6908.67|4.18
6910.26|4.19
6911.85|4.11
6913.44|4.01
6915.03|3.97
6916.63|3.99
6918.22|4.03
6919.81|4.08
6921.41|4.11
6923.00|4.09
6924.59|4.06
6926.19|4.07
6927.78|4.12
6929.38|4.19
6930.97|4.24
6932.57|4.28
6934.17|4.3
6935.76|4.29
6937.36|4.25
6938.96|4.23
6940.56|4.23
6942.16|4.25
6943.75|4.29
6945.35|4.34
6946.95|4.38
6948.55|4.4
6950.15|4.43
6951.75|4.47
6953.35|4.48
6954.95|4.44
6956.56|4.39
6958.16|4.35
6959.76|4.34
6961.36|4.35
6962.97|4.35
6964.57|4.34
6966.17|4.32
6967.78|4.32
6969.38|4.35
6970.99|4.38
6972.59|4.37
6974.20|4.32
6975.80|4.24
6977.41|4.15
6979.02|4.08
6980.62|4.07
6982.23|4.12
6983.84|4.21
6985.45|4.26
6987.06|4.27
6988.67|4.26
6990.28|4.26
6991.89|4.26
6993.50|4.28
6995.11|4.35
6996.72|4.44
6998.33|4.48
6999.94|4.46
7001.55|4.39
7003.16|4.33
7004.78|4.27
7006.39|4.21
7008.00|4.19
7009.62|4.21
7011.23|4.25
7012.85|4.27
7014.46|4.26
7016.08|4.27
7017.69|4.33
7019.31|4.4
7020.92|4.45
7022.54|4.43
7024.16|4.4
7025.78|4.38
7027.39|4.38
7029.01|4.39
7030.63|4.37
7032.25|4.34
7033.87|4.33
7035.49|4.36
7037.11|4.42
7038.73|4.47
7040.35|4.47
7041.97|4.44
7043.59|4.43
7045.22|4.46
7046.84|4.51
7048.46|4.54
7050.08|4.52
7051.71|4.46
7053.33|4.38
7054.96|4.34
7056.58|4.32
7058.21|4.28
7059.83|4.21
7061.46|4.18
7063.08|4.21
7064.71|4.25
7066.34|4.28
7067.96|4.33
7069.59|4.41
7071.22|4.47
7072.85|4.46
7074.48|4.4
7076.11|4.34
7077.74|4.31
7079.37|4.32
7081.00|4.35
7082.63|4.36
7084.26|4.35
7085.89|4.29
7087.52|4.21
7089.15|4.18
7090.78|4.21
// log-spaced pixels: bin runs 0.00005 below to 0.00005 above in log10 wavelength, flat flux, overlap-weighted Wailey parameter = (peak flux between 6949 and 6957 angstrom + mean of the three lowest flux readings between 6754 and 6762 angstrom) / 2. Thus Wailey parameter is 4.37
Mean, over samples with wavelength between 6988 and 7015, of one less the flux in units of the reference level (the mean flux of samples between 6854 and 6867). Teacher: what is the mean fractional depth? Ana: -0.074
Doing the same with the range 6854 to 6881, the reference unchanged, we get 0.006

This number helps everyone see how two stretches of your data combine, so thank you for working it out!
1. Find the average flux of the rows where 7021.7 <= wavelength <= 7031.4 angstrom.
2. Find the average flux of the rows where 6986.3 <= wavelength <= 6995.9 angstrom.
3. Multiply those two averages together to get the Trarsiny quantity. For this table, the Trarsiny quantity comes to 18.8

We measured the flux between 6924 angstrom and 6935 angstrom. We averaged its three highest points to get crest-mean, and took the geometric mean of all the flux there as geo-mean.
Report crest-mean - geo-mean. 0.094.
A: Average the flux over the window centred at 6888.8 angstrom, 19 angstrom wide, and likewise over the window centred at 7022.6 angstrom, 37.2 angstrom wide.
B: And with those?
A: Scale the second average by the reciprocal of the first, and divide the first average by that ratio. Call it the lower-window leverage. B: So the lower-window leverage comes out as 3.68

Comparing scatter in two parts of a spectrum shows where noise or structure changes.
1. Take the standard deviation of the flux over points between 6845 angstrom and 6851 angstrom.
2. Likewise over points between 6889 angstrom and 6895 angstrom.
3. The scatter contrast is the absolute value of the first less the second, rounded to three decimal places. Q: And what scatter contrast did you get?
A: 0.002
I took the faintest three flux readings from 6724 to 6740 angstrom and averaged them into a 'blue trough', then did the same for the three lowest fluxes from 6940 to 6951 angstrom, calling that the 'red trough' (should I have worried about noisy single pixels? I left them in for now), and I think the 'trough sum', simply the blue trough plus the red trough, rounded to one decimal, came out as 8.4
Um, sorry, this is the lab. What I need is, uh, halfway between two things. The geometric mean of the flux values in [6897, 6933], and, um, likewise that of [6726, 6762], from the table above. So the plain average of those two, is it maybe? 4.15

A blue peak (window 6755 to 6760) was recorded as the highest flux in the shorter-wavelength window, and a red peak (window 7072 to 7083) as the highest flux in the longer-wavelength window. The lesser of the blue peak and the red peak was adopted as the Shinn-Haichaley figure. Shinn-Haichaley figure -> 4.36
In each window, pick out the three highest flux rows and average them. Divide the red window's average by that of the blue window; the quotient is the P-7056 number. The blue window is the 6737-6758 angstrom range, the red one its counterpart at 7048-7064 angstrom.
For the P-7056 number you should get 1.04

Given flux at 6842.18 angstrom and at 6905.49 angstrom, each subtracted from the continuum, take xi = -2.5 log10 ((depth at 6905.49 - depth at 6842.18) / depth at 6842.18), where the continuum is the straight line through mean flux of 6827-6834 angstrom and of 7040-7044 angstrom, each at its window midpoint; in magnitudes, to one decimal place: 1.3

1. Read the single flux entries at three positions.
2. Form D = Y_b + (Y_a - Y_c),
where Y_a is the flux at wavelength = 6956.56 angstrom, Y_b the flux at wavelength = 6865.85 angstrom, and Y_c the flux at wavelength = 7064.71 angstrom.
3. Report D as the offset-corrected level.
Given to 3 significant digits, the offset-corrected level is 4.25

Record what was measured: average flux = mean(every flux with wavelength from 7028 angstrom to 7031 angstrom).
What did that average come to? 4.38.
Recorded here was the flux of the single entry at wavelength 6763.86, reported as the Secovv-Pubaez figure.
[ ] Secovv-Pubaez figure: 4.38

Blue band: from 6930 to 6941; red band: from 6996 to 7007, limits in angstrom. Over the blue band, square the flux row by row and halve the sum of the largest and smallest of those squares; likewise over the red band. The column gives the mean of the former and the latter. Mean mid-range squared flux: 18.5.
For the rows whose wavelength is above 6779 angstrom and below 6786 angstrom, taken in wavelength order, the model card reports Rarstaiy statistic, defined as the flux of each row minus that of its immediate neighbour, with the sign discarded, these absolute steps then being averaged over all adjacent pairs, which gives 0.0350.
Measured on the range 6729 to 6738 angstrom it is 0.0340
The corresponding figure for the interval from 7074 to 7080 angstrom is 0.0333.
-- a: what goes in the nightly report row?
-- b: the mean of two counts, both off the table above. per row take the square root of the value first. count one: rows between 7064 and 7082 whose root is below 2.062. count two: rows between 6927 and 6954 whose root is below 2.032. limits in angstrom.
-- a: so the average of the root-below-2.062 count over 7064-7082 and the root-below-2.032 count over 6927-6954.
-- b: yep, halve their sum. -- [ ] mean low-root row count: 1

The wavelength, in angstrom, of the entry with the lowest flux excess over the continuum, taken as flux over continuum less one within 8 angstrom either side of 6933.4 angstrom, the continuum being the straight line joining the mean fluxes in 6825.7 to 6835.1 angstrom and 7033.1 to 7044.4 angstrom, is 6926.19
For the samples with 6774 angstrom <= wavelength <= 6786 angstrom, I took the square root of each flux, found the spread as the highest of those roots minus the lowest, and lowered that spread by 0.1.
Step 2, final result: -0.055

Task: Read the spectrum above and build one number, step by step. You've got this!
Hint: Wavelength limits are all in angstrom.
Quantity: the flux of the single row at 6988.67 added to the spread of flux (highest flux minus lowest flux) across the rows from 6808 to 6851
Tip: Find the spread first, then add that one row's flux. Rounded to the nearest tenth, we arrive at 4.5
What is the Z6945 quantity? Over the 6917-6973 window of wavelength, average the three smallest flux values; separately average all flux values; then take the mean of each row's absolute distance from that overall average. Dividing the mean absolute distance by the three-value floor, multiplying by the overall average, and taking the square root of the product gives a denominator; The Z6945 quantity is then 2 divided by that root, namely 6.2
